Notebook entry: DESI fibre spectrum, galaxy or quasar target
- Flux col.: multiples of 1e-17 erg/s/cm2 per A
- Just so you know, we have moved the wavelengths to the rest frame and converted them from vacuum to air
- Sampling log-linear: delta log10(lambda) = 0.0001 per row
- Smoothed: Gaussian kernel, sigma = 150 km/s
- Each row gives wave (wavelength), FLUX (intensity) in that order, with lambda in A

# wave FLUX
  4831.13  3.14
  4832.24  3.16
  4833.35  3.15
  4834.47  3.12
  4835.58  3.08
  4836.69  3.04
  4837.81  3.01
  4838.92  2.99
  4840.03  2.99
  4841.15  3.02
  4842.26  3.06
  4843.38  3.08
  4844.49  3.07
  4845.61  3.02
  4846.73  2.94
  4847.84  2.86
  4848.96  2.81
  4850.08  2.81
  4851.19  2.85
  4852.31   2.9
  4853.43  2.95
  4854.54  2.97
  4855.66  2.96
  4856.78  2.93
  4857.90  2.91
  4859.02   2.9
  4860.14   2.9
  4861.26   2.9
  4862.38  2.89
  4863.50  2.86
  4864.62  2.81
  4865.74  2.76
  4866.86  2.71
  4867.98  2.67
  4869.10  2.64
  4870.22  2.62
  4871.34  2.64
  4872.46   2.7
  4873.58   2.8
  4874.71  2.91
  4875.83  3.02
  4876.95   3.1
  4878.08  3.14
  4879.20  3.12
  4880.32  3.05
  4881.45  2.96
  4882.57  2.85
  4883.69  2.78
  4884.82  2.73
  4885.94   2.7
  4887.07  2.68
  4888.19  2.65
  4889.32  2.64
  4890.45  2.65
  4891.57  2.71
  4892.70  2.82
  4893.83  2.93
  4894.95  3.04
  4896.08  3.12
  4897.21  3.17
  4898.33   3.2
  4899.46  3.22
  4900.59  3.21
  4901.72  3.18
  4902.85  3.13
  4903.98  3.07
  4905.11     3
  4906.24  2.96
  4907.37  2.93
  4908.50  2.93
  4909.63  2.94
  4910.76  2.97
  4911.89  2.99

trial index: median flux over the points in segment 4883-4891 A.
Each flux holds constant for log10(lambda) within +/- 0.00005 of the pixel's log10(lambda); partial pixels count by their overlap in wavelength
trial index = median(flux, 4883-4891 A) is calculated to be 2.68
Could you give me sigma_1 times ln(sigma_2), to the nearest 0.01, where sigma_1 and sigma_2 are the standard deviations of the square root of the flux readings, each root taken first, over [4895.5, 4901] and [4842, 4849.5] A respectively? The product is -0.04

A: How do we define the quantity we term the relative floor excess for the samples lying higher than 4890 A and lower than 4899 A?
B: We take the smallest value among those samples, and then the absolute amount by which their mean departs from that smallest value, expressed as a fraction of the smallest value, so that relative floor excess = 0.12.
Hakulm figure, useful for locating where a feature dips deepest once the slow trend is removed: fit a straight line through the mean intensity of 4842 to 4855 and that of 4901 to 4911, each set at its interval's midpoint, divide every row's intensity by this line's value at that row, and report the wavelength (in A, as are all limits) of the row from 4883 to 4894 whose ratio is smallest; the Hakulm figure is 4889.32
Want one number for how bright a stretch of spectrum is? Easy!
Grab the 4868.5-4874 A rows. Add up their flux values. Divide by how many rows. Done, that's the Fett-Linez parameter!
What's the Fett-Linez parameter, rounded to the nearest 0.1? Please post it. 2.7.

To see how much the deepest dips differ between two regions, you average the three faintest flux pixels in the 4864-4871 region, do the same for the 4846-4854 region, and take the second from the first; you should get -0.18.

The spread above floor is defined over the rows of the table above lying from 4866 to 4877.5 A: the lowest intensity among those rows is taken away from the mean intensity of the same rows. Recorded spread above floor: 0.16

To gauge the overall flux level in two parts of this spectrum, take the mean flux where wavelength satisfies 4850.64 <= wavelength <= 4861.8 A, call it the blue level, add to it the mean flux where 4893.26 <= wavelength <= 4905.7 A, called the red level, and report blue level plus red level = 6.03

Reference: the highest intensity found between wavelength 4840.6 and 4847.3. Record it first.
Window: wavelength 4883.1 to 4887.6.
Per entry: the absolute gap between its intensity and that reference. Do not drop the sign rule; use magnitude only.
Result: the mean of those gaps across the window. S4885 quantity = 0.4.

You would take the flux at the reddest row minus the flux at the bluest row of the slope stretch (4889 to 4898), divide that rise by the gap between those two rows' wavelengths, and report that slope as 0.07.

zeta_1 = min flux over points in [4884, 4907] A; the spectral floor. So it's 2.64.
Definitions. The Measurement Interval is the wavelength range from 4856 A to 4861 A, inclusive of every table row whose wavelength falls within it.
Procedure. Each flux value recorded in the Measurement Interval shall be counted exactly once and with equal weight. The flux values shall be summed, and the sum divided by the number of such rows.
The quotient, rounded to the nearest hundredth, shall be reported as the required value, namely 2.91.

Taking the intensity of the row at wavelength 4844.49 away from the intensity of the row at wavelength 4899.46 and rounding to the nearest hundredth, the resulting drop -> 0.15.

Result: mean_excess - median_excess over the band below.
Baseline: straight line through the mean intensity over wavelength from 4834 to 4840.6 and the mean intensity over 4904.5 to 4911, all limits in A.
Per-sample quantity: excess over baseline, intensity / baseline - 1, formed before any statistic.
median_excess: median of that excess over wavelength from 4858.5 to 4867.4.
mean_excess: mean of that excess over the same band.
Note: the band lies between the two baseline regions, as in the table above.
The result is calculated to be -0.011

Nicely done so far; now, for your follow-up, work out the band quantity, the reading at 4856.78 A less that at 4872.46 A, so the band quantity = 0.23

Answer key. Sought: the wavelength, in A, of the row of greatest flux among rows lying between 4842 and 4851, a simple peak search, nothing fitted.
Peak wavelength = 4843.38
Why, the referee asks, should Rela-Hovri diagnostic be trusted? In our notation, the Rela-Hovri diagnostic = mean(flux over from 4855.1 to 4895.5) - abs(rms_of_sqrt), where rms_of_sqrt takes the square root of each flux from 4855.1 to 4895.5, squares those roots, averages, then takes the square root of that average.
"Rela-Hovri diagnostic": 1.15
